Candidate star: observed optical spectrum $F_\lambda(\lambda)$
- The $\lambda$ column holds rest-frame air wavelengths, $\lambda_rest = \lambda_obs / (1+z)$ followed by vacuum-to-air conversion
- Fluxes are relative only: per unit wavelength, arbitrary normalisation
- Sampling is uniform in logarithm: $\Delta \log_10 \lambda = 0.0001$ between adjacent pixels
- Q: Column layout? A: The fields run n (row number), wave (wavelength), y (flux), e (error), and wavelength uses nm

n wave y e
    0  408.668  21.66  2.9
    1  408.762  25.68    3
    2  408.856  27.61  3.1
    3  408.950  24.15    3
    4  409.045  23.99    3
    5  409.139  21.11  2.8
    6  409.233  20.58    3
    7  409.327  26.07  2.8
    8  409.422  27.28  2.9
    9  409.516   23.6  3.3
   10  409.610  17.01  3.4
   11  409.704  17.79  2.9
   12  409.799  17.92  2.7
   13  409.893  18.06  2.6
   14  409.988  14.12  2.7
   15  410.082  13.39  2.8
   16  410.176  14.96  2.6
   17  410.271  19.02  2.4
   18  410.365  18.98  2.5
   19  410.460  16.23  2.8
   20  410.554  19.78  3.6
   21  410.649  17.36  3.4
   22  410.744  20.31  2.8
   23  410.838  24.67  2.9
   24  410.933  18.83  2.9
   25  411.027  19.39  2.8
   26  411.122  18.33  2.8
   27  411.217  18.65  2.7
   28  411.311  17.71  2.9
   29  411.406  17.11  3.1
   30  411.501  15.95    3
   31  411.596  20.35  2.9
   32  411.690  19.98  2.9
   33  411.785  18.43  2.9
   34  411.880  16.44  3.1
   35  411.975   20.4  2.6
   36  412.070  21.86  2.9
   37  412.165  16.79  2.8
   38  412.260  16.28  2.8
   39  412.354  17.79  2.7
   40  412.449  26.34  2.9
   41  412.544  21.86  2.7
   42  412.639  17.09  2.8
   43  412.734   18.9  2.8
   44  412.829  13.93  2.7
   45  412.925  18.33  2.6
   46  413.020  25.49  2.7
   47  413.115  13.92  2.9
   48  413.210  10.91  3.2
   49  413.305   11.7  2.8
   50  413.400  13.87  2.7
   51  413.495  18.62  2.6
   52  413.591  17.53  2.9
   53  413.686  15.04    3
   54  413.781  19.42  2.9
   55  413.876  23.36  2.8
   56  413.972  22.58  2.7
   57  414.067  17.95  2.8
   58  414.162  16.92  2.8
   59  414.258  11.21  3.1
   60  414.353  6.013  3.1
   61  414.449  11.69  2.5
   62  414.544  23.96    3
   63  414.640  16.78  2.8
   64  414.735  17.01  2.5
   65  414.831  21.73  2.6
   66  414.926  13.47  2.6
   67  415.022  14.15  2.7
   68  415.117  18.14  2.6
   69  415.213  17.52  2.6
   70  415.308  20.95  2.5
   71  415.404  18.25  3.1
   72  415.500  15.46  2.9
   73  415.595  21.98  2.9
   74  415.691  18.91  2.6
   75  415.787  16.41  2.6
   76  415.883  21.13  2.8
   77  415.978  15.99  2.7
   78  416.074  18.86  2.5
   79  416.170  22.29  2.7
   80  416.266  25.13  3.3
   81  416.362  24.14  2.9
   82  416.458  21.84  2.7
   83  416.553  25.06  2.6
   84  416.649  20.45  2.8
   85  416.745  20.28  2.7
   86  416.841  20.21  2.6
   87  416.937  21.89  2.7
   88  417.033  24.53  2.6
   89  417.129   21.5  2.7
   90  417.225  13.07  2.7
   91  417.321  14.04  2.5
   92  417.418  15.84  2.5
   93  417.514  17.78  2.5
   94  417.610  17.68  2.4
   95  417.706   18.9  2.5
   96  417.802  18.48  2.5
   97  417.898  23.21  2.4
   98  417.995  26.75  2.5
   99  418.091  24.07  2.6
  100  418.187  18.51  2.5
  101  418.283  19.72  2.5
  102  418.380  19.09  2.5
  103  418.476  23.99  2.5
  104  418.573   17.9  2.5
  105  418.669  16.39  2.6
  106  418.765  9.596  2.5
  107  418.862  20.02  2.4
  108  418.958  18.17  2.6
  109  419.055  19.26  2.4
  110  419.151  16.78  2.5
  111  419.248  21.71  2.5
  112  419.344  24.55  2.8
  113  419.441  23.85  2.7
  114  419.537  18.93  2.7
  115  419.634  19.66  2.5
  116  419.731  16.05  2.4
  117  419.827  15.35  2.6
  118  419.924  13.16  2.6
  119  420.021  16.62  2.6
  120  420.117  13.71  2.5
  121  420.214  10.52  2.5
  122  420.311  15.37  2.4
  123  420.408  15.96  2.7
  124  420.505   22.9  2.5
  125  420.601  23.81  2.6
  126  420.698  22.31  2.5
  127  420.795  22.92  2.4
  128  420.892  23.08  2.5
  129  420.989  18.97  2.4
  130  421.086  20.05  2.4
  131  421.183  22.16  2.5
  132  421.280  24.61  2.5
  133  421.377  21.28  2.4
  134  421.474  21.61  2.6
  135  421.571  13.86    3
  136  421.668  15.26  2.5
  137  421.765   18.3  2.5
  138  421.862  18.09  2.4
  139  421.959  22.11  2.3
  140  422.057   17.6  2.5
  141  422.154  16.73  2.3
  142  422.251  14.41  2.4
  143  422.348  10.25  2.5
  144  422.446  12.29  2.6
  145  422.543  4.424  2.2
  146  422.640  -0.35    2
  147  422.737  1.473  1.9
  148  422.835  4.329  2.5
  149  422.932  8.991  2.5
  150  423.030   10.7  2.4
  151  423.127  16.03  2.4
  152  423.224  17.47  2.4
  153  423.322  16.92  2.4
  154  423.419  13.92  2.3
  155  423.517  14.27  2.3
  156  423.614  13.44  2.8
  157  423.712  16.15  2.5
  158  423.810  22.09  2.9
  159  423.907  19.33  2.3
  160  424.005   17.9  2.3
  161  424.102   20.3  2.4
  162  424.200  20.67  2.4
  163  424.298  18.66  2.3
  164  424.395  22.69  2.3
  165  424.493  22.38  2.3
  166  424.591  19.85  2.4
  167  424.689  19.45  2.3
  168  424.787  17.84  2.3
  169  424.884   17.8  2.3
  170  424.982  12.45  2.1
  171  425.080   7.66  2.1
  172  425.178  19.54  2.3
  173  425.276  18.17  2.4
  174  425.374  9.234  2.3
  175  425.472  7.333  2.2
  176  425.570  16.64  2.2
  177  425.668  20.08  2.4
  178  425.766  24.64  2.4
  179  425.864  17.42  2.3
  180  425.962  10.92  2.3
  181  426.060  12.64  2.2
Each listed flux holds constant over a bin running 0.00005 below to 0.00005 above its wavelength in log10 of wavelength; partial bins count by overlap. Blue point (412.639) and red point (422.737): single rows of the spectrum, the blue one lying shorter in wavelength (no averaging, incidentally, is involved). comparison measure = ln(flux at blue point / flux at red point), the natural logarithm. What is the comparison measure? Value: 2.5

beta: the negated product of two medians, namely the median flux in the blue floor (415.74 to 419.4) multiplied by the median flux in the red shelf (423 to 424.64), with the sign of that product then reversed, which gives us -356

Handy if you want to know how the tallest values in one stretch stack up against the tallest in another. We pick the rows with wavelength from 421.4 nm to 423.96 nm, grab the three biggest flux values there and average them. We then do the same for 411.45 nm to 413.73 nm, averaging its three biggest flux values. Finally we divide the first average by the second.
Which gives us 0.89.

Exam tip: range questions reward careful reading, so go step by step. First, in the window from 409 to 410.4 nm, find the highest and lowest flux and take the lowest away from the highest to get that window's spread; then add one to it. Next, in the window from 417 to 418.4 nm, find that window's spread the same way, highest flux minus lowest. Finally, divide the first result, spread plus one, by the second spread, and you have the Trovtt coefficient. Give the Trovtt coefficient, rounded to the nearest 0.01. 1.09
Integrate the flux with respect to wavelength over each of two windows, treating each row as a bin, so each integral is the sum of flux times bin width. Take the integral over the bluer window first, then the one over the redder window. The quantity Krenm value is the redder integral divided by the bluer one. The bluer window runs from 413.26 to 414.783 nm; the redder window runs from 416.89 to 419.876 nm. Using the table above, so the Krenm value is 2.3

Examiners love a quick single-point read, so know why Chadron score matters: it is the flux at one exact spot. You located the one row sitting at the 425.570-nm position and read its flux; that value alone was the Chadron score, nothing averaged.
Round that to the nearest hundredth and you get 16.64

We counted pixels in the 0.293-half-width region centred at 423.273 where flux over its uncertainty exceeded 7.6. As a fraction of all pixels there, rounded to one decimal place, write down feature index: 0.0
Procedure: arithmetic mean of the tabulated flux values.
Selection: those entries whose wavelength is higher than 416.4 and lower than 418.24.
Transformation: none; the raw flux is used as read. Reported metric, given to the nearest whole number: 20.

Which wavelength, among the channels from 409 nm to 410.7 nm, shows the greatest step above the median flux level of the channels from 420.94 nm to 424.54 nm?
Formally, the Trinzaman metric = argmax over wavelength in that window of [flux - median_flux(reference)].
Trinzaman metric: 409.422 nm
